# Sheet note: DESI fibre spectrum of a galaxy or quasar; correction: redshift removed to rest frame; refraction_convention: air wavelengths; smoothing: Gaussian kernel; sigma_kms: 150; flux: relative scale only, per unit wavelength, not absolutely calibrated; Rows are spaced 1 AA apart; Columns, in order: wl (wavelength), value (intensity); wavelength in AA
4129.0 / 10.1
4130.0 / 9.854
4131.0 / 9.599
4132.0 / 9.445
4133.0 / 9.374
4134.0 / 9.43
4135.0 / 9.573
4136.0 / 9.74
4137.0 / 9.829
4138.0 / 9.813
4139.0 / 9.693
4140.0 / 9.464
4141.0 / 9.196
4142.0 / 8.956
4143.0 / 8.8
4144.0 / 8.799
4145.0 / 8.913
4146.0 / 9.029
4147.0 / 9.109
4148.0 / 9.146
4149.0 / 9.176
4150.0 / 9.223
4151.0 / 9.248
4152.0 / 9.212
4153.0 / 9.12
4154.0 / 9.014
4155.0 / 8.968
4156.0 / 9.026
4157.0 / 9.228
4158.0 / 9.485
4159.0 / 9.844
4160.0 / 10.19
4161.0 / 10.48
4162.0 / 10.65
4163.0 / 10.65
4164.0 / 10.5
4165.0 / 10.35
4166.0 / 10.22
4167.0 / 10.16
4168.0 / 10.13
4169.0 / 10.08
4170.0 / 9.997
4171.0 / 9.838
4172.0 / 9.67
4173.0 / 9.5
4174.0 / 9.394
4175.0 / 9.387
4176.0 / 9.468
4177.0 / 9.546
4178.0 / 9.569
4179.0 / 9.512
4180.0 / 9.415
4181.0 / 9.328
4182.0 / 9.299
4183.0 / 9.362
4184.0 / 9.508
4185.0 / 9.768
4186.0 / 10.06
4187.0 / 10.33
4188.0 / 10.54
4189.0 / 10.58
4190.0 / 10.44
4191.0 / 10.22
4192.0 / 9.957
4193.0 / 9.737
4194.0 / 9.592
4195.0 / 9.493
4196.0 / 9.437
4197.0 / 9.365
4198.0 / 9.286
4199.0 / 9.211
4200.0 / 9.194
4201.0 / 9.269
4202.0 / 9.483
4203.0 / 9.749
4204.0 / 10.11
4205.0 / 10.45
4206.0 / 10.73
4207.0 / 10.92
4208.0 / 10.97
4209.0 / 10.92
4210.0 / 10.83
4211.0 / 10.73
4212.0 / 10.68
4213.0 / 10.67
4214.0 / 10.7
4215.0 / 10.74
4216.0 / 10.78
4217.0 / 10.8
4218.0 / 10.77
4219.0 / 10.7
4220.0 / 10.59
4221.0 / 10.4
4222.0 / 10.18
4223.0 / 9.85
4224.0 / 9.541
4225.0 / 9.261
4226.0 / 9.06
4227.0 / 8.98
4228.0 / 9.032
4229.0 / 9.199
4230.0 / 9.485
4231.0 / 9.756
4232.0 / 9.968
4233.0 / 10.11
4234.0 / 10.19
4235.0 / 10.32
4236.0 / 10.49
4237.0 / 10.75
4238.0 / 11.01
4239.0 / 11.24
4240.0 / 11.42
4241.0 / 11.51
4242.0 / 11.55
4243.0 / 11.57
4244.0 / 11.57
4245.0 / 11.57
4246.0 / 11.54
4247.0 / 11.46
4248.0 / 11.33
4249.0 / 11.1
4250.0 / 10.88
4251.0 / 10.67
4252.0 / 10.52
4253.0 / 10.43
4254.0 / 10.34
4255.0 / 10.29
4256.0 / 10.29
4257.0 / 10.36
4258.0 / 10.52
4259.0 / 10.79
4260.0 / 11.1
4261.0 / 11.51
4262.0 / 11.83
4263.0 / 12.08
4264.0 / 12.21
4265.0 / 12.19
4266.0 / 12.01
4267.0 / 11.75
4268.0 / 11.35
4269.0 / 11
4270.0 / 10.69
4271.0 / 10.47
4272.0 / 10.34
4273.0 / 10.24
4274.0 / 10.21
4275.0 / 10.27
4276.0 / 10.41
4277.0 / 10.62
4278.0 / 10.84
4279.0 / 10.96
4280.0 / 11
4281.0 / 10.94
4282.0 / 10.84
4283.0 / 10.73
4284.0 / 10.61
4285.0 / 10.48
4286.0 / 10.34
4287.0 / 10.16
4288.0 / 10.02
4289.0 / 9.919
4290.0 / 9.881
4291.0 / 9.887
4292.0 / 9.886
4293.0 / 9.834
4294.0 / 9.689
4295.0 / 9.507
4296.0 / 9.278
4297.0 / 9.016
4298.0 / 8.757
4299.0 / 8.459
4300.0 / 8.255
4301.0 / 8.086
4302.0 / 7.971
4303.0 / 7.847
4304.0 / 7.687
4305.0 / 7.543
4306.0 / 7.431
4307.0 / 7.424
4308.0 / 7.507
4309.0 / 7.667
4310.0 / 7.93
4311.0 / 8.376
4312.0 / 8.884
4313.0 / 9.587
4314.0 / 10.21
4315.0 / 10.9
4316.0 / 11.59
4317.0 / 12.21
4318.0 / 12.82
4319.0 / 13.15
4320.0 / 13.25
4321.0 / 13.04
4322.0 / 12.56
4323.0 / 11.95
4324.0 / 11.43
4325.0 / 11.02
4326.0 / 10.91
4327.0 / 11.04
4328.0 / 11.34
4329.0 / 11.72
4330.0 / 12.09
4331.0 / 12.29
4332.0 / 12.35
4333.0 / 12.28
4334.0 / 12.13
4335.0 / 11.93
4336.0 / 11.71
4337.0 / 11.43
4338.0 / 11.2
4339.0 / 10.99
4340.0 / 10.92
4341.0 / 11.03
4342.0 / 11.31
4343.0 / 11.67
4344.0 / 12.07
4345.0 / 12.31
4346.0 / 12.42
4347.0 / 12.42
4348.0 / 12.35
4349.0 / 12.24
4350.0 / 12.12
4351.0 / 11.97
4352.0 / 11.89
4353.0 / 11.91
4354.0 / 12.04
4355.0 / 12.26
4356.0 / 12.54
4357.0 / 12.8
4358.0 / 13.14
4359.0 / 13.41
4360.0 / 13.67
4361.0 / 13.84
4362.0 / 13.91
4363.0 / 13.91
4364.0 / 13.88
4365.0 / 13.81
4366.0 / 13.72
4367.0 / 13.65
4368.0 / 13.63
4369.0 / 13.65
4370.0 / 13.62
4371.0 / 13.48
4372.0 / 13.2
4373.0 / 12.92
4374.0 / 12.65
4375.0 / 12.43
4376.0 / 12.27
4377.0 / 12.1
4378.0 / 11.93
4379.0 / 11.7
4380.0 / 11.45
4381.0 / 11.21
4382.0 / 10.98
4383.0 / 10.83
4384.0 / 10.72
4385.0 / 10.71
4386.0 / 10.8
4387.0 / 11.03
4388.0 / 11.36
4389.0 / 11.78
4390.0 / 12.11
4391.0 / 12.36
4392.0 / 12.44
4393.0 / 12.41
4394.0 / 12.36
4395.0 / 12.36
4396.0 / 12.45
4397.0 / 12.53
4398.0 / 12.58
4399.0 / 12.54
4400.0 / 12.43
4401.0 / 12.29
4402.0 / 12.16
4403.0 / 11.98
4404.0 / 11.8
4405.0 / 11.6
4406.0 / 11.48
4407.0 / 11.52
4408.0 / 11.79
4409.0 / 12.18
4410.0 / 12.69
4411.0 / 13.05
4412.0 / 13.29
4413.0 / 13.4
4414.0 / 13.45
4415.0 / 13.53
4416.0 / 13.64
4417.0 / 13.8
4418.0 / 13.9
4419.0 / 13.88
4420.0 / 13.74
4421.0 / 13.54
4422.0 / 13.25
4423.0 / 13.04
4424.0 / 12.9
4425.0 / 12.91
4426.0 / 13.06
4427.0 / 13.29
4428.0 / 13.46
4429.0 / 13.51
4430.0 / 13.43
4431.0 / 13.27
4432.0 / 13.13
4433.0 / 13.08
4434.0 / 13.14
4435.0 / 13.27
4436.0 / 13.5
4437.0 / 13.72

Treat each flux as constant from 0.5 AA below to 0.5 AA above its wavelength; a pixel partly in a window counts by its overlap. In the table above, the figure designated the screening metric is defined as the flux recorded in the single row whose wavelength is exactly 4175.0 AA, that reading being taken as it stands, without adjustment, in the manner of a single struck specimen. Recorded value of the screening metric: 9.387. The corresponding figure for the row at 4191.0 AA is 10.22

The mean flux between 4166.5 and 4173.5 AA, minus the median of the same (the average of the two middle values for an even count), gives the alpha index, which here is -0.086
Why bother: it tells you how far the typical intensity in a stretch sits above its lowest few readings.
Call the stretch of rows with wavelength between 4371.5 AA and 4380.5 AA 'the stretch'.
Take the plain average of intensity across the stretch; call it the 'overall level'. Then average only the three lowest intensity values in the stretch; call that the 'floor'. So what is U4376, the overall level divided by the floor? 1.05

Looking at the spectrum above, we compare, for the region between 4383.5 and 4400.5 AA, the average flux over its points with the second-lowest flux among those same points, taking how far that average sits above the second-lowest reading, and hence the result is 1.2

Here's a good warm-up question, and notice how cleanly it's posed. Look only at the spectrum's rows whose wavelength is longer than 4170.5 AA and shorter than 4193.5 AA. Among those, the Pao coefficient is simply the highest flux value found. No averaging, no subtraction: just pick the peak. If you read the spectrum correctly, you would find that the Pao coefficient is 10.58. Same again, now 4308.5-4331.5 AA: 13.25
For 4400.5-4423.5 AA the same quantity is 13.9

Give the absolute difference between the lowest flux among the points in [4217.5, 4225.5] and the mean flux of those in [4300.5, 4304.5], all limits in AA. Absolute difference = 1.4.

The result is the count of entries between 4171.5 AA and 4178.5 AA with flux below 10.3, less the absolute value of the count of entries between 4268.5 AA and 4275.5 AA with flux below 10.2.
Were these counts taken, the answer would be 7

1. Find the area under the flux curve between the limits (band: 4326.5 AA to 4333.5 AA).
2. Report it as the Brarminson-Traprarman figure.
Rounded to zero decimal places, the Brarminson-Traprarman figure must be 83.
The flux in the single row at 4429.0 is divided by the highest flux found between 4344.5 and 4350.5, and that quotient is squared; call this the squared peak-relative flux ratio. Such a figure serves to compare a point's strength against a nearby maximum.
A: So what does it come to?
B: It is 1.2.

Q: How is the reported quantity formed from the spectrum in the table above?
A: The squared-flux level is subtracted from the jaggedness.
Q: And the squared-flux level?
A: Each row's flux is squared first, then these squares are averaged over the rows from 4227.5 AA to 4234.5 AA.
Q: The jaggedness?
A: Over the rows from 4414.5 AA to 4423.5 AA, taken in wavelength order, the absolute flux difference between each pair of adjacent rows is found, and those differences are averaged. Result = -94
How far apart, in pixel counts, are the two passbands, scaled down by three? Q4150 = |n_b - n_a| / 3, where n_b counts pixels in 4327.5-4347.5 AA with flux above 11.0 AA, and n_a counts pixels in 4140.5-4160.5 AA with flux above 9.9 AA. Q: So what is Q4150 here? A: 6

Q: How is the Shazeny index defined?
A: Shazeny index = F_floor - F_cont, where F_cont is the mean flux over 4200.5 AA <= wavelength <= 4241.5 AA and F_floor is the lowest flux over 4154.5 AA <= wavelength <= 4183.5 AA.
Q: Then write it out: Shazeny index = -1.3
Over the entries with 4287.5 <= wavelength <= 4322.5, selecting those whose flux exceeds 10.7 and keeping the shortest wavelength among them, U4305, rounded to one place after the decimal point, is 4315.0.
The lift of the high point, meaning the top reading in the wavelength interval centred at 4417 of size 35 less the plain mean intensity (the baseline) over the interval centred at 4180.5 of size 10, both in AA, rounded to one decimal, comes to 4.4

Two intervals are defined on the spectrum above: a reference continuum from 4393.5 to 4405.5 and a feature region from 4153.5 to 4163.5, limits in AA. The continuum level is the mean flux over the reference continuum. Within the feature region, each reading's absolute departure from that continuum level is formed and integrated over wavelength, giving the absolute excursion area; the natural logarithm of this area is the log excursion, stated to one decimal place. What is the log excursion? 3.2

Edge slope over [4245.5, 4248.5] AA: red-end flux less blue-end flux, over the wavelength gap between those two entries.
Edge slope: -0.105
